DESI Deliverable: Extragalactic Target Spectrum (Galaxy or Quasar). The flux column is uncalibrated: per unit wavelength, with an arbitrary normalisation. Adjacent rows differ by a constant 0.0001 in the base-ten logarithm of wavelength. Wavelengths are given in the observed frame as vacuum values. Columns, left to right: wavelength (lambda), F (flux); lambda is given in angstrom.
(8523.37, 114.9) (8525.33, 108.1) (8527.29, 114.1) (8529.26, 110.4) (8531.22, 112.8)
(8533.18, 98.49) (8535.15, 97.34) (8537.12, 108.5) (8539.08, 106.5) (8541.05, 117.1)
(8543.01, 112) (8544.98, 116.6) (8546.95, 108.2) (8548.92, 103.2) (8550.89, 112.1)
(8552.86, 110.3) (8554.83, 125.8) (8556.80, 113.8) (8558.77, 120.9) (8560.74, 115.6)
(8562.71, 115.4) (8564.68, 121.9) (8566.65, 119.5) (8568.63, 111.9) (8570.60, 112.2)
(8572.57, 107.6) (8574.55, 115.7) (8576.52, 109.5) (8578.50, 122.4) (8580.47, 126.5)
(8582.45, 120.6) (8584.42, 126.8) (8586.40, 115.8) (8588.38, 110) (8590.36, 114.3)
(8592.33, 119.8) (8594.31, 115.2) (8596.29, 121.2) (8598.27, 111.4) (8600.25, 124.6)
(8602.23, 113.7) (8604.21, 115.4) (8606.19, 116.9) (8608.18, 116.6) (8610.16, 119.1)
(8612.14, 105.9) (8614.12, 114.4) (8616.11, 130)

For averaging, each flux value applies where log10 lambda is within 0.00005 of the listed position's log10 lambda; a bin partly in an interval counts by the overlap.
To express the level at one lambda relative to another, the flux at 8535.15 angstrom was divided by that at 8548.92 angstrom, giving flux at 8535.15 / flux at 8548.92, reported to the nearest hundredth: 0.94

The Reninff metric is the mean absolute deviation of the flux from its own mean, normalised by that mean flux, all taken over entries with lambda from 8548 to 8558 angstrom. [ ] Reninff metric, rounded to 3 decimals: 0.048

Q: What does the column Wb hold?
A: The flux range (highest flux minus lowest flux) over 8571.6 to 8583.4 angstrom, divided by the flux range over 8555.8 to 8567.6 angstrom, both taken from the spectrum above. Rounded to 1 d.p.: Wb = 2.3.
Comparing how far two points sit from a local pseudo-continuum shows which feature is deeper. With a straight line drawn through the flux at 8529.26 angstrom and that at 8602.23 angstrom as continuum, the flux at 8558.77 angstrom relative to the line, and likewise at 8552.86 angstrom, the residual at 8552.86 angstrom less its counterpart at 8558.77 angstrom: -10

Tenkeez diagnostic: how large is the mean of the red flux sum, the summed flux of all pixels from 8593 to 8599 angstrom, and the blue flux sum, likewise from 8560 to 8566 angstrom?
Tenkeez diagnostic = 350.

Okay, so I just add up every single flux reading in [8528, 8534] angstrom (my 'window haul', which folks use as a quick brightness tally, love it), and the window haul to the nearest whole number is 322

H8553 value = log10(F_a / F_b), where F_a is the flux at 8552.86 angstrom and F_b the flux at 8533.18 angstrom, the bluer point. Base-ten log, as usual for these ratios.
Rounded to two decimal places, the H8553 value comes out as 0.05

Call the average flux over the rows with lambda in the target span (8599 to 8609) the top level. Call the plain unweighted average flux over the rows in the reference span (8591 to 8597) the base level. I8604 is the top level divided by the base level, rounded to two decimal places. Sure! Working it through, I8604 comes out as 0.99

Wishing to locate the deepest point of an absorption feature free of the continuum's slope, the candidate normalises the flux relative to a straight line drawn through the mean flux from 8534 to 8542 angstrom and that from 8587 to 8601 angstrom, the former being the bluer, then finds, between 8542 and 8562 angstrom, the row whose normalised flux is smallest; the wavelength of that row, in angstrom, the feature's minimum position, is 8548.92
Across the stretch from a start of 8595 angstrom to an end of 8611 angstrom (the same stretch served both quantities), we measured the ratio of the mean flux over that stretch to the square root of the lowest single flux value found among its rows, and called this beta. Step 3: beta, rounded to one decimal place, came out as 11.1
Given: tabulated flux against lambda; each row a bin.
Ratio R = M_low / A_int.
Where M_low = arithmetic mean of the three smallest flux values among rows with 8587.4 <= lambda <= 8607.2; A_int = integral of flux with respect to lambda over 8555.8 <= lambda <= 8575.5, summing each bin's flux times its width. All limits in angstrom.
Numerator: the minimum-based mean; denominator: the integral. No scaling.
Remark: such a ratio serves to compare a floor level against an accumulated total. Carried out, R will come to 0.0491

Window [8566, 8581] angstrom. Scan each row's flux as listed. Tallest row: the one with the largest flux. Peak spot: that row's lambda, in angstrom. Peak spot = 8580.47 angstrom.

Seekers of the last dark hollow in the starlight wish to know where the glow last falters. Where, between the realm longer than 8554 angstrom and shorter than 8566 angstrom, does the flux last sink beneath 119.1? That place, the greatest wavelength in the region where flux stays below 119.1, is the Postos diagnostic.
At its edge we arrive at 8562.71 angstrom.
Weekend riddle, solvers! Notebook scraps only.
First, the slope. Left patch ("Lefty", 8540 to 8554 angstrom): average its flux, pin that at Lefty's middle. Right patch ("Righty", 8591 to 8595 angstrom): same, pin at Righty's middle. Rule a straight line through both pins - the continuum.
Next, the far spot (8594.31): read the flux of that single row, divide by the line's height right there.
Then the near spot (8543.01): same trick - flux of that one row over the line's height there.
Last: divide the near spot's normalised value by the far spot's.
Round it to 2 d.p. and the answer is 1.03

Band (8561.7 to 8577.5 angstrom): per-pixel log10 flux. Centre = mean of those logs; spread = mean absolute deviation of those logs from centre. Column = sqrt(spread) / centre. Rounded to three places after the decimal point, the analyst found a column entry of 0.059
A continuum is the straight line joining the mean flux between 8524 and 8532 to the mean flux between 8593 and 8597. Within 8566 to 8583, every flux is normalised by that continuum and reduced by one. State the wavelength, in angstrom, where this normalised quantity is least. 8572.57 angstrom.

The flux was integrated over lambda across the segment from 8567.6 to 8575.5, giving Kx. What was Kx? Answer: 883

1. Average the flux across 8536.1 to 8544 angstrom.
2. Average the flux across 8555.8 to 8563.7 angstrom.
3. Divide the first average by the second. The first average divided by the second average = 0.95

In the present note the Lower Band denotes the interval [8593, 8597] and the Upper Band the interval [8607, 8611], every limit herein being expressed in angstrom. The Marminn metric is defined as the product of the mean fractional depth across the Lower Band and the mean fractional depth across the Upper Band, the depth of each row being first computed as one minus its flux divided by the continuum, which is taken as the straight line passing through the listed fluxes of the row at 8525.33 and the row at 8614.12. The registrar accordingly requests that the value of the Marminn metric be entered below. 0.0015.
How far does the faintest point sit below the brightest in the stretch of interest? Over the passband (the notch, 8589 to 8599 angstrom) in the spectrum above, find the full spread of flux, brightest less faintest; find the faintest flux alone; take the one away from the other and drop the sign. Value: 102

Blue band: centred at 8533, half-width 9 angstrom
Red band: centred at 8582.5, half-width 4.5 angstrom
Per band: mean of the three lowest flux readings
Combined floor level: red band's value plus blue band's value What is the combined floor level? 220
